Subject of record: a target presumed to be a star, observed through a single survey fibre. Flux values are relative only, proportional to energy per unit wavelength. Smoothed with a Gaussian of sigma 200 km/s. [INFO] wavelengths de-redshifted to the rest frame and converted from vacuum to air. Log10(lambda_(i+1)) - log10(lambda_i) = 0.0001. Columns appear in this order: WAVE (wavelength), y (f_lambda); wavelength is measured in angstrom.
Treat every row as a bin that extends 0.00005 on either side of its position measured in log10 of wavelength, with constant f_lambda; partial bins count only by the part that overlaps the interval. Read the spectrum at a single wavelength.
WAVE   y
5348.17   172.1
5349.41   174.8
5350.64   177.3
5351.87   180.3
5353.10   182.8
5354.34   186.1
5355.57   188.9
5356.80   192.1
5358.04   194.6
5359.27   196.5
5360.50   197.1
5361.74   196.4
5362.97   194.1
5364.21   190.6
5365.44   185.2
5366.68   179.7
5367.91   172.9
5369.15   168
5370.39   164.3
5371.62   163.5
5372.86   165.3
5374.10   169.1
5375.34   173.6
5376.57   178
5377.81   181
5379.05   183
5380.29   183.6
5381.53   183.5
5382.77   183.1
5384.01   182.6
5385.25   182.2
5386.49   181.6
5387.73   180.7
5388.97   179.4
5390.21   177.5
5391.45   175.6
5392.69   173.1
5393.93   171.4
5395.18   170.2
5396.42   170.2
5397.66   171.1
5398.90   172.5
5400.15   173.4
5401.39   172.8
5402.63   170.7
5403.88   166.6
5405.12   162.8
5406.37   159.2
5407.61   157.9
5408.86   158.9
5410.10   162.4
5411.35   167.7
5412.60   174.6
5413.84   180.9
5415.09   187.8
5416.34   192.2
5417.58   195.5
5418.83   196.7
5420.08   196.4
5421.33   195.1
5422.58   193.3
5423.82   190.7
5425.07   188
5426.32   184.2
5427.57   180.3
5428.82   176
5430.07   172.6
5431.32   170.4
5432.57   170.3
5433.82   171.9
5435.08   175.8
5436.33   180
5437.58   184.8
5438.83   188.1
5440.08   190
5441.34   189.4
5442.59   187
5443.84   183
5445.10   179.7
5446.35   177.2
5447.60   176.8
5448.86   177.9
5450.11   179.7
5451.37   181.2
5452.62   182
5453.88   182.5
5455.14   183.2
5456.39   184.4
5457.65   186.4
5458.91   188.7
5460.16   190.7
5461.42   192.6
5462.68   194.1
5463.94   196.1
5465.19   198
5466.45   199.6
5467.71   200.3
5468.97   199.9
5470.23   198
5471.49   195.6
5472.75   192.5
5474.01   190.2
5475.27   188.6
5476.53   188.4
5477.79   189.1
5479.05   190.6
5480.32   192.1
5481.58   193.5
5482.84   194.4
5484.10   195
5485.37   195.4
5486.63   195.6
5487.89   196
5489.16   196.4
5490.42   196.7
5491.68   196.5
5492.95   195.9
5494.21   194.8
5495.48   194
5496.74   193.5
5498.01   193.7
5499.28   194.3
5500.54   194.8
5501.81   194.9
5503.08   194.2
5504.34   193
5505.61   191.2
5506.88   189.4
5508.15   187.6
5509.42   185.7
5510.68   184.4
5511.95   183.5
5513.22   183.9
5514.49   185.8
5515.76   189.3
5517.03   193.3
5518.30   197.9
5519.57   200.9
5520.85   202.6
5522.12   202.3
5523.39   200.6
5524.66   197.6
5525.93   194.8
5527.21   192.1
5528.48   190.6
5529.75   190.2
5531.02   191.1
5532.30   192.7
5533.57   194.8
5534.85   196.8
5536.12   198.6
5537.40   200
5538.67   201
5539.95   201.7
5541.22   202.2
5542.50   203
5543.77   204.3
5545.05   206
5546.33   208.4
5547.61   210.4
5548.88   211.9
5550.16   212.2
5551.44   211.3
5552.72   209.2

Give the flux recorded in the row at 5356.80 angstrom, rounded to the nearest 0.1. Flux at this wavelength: 192.1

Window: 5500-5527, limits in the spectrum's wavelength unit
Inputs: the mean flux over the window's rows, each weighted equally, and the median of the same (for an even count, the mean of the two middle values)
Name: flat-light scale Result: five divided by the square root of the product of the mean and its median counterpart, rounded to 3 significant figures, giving 0.0259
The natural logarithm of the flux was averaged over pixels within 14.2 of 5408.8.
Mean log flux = 5.17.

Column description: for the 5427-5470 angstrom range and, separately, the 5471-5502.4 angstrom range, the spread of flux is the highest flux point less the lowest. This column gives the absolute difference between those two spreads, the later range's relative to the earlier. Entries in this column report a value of 22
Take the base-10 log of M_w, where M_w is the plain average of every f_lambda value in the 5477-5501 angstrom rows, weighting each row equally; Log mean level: 2.29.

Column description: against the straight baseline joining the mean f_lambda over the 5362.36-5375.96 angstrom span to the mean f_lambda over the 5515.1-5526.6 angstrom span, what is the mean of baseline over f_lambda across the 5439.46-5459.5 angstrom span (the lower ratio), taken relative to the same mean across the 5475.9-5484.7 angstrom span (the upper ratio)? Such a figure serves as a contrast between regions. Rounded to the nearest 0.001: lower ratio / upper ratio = 1.023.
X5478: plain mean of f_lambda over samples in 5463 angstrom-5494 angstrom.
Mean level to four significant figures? 194.8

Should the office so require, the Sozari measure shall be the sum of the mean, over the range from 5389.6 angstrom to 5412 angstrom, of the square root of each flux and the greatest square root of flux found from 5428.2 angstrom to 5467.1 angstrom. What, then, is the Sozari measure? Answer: 27.1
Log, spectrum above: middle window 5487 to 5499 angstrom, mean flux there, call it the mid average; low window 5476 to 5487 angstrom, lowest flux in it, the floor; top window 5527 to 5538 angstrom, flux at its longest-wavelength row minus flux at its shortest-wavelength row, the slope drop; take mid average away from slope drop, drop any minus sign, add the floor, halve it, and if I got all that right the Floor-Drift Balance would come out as 188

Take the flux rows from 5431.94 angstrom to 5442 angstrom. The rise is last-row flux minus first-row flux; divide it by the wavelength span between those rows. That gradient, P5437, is 2.2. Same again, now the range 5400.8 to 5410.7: -1.2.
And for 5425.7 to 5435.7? -1.0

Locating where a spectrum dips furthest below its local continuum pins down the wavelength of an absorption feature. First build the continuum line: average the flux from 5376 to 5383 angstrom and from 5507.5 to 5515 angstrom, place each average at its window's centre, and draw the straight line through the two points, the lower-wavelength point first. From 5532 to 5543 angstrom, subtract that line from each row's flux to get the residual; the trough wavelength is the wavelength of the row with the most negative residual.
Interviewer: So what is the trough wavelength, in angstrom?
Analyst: 5532.30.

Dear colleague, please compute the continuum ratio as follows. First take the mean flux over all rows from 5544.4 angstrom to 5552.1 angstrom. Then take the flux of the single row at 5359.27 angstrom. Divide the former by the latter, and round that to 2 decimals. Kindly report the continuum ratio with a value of 1.07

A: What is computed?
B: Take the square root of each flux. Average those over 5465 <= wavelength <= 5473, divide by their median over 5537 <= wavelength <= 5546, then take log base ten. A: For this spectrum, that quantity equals -0.005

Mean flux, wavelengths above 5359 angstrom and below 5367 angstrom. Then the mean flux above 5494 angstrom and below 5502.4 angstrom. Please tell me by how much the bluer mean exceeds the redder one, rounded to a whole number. -3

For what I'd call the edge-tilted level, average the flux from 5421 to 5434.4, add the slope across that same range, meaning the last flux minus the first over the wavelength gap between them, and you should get 179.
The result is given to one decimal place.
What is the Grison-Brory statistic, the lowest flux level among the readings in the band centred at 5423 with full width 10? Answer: 180.3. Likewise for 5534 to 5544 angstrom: 196.8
